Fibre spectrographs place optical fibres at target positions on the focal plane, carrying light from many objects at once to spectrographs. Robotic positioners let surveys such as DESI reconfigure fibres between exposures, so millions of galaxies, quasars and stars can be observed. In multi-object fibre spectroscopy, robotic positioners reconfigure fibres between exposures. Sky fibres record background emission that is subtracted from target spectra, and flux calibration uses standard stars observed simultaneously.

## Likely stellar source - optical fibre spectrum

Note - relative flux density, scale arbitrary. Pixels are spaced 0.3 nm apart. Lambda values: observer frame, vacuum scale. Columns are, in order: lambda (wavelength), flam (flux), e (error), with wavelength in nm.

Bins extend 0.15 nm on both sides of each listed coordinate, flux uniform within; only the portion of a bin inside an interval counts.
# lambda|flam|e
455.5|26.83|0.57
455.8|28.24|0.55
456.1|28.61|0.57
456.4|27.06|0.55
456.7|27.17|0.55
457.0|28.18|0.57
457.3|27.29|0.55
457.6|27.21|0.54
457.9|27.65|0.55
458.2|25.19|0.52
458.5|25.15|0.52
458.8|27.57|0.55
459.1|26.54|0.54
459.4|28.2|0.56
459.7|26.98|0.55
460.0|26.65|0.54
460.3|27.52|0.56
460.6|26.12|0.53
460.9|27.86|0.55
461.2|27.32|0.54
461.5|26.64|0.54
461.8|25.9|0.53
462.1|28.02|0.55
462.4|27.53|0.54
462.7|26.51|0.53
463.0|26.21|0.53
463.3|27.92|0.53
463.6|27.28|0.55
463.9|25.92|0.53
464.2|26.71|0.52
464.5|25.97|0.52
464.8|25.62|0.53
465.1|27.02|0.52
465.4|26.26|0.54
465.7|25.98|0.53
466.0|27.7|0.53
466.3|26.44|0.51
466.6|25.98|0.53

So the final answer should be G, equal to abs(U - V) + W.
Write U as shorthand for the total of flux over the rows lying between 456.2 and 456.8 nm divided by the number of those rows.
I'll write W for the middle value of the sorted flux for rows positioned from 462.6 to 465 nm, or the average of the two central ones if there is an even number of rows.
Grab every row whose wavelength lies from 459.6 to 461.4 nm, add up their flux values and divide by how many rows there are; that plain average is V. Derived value 26.4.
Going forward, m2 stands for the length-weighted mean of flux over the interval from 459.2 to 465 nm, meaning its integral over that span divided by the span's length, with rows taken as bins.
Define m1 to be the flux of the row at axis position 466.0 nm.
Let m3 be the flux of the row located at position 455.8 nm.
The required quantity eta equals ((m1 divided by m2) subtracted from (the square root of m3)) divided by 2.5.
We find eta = 1.71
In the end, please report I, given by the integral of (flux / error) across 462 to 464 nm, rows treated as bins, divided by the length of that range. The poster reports 50.39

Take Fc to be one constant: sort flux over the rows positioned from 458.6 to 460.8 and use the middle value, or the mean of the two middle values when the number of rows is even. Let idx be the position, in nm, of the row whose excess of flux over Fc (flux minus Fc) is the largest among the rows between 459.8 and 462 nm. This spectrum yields 460.9 nm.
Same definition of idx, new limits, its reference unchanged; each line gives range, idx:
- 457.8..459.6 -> 459.4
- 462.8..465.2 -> 463.3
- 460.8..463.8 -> 462.1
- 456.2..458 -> 457.0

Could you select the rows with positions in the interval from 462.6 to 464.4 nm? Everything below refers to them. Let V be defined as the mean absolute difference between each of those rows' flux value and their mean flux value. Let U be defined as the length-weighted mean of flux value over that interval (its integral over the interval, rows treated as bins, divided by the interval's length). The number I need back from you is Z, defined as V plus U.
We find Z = 27.3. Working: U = 26.7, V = 0.56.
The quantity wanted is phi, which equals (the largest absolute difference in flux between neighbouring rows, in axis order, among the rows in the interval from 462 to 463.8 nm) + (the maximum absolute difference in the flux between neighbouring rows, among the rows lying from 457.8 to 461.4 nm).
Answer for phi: 4.17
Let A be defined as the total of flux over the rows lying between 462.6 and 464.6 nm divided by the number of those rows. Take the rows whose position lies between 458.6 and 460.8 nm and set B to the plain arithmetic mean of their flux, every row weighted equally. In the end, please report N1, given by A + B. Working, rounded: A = 26.6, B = 27.1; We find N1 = 53.7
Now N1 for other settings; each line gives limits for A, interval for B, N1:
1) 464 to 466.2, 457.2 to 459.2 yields 53.1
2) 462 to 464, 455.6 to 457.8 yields 54.7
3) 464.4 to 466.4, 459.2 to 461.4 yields 53.7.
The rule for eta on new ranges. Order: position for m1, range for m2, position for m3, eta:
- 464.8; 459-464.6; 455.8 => 1.75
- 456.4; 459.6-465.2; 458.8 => 1.70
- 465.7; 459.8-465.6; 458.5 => 1.62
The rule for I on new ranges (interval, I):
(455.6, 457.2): 49.82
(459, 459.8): 49.57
